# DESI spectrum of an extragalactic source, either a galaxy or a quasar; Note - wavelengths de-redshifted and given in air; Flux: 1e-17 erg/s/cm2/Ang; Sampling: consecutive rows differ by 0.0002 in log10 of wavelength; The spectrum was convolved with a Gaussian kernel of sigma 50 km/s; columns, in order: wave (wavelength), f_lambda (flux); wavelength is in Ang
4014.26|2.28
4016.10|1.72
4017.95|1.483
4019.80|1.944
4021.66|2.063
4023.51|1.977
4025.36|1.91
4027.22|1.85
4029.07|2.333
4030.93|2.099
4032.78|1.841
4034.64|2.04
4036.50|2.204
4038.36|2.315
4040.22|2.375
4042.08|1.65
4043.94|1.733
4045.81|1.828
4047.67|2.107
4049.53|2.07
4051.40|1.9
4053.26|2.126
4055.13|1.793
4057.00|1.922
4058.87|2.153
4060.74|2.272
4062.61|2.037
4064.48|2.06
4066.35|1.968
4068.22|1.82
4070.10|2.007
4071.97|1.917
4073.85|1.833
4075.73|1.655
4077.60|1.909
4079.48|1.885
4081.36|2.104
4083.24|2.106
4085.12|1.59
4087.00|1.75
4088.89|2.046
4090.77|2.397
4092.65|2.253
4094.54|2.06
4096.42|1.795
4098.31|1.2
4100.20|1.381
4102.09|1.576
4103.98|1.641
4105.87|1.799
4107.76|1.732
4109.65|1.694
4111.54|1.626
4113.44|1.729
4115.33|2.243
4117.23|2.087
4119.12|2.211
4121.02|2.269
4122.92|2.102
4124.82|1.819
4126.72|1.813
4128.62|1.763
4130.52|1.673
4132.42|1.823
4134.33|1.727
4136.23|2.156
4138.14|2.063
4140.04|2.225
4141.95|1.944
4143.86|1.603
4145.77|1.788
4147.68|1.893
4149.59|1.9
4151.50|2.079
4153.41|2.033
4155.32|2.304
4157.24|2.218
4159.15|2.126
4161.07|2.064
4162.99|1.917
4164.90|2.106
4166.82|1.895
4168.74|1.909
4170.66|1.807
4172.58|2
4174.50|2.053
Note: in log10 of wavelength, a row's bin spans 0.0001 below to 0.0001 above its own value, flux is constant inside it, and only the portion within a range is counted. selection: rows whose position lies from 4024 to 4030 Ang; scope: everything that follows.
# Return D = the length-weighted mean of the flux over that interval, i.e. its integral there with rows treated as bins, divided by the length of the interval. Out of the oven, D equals 2.03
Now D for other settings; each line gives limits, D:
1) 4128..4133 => 1.75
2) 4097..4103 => 1.41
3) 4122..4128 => 1.90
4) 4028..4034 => 2.08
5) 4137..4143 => 2.07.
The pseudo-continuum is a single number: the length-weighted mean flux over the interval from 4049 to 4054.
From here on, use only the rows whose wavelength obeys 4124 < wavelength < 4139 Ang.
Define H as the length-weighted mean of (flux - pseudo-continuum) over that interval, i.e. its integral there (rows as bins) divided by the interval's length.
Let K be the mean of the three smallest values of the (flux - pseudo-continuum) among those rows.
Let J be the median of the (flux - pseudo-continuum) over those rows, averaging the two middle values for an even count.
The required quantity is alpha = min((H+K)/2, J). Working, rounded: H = -0.17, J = -0.21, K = -0.305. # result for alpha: -0.239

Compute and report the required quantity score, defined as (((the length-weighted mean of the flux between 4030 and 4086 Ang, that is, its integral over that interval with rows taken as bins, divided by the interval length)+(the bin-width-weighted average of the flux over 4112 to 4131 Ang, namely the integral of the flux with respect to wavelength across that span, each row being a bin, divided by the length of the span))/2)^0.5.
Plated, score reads 1.40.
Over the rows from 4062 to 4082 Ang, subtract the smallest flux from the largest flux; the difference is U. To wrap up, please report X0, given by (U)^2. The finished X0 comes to 0.20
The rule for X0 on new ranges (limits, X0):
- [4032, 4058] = 0.53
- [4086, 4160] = 1.43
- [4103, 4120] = 0.38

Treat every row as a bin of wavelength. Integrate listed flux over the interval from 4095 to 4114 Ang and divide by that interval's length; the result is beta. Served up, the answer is 1.63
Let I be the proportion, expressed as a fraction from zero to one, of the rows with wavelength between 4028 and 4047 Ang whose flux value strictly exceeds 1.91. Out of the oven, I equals 0.60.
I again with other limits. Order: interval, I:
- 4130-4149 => 0.40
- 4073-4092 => 0.40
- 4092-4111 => 0.20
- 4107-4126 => 0.50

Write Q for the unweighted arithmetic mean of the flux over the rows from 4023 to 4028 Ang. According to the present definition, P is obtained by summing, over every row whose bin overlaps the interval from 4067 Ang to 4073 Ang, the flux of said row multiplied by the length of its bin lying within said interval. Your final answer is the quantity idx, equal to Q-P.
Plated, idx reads -9.6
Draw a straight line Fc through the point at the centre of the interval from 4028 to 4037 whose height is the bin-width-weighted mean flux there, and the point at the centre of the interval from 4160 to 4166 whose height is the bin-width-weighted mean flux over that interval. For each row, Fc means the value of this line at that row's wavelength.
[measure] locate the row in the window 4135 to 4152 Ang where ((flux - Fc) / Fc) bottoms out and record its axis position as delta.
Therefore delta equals 4143.86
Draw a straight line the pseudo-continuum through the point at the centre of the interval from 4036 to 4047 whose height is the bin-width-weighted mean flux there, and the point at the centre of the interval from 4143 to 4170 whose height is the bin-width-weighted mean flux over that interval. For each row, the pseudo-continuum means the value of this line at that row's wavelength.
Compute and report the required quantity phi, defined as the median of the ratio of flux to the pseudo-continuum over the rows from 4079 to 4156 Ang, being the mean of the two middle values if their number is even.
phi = 0.94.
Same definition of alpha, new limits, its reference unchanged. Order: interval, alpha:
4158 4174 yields -0.099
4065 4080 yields -0.202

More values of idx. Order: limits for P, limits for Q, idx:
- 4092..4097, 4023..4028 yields -8.3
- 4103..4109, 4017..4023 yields -8.5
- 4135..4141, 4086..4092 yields -10.7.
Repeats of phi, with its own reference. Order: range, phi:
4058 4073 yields 1.01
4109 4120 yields 0.96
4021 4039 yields 1.02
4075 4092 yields 0.95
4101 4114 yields 0.85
